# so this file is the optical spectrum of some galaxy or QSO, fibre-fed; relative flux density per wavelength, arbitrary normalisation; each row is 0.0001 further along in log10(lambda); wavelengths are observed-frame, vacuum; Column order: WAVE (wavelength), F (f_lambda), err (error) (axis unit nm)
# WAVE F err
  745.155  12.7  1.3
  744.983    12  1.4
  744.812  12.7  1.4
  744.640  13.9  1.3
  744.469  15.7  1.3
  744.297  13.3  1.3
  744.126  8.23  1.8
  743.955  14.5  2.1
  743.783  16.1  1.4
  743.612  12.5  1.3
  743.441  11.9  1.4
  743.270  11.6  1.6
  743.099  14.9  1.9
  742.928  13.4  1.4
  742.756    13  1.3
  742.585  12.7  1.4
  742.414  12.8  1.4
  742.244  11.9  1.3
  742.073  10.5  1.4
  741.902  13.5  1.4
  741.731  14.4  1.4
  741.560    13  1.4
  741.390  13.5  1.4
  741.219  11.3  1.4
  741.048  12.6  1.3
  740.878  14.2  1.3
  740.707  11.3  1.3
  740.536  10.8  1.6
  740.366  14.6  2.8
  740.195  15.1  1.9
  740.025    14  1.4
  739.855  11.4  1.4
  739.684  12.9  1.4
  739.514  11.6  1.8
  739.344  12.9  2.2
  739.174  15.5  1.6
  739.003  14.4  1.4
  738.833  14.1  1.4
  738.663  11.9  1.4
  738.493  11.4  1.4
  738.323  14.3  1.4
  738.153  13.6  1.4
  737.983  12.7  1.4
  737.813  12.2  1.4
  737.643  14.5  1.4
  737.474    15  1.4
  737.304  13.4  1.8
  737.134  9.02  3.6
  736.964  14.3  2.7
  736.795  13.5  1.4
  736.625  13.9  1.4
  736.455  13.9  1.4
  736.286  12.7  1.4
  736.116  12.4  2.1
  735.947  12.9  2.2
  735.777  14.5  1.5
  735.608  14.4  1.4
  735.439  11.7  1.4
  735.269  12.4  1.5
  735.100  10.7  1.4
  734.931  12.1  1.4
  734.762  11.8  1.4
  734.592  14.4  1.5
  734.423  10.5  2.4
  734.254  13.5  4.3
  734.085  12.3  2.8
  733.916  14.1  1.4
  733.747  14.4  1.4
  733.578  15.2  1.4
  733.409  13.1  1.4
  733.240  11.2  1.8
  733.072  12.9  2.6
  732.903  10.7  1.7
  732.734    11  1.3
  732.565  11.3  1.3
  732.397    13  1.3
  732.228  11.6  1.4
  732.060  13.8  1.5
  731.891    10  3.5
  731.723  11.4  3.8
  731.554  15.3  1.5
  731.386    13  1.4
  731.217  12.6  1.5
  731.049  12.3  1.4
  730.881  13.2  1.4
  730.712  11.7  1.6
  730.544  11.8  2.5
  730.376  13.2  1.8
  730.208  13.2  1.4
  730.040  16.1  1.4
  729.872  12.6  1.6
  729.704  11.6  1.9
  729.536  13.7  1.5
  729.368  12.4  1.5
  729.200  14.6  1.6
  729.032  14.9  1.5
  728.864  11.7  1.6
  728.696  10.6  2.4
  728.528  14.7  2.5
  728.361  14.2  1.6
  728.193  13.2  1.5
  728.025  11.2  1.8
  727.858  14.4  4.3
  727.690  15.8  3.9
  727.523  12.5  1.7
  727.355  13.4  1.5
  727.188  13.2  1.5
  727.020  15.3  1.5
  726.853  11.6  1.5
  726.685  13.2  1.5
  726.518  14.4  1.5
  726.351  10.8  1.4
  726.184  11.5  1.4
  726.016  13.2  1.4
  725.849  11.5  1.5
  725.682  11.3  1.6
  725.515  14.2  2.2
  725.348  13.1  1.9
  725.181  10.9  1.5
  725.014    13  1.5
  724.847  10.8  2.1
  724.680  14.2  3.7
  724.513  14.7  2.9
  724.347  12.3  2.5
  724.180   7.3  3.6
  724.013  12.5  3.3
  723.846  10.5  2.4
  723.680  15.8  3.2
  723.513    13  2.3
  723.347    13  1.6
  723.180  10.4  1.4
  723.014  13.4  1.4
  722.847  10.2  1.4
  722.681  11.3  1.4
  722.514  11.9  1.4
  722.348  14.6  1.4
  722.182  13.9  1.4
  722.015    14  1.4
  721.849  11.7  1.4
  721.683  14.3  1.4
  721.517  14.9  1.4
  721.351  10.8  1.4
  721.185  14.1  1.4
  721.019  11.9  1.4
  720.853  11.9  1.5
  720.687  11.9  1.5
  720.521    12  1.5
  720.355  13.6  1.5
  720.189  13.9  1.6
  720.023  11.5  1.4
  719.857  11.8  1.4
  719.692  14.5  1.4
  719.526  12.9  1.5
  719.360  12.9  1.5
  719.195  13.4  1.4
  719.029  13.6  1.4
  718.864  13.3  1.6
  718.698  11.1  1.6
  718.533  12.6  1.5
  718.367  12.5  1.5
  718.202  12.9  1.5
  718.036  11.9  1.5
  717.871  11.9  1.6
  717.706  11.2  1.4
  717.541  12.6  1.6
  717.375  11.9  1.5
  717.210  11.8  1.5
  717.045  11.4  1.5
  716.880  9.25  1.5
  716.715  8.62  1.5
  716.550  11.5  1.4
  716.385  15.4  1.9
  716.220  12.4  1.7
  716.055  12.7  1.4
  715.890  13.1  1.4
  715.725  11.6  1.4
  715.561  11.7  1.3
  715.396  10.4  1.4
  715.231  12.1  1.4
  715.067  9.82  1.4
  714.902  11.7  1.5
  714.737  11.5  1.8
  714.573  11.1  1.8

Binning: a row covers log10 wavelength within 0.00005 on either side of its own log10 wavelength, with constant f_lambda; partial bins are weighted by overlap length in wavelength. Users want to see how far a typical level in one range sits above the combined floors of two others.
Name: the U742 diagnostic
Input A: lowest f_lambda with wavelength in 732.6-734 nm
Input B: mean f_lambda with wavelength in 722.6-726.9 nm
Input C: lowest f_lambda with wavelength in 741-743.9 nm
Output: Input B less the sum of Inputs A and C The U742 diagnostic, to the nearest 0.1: -9.0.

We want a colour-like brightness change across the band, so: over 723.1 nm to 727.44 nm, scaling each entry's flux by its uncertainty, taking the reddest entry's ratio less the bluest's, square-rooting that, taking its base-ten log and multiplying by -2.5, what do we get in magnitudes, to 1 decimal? -0.2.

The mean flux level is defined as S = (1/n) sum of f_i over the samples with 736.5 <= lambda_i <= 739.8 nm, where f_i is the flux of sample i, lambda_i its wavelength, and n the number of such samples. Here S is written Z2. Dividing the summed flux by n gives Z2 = 13.2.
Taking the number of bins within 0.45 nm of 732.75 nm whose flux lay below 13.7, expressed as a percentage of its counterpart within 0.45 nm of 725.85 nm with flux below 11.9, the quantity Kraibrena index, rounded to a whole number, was 167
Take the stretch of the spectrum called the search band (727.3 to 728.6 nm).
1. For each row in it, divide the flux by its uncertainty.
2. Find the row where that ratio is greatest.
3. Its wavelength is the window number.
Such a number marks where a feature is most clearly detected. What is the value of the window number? 727.355 nm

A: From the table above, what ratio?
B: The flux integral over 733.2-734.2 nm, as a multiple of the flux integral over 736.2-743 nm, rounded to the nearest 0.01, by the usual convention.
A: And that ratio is 0.15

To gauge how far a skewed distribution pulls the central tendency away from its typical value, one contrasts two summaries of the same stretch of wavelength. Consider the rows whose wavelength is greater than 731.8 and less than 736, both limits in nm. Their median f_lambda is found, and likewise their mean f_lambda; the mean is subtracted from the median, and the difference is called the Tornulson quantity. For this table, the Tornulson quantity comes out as -0.14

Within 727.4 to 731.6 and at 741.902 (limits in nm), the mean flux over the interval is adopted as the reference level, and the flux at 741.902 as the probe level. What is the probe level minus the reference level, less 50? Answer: -49.7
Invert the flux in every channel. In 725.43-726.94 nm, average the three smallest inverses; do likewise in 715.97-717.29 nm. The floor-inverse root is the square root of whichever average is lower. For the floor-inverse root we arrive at 0.2681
